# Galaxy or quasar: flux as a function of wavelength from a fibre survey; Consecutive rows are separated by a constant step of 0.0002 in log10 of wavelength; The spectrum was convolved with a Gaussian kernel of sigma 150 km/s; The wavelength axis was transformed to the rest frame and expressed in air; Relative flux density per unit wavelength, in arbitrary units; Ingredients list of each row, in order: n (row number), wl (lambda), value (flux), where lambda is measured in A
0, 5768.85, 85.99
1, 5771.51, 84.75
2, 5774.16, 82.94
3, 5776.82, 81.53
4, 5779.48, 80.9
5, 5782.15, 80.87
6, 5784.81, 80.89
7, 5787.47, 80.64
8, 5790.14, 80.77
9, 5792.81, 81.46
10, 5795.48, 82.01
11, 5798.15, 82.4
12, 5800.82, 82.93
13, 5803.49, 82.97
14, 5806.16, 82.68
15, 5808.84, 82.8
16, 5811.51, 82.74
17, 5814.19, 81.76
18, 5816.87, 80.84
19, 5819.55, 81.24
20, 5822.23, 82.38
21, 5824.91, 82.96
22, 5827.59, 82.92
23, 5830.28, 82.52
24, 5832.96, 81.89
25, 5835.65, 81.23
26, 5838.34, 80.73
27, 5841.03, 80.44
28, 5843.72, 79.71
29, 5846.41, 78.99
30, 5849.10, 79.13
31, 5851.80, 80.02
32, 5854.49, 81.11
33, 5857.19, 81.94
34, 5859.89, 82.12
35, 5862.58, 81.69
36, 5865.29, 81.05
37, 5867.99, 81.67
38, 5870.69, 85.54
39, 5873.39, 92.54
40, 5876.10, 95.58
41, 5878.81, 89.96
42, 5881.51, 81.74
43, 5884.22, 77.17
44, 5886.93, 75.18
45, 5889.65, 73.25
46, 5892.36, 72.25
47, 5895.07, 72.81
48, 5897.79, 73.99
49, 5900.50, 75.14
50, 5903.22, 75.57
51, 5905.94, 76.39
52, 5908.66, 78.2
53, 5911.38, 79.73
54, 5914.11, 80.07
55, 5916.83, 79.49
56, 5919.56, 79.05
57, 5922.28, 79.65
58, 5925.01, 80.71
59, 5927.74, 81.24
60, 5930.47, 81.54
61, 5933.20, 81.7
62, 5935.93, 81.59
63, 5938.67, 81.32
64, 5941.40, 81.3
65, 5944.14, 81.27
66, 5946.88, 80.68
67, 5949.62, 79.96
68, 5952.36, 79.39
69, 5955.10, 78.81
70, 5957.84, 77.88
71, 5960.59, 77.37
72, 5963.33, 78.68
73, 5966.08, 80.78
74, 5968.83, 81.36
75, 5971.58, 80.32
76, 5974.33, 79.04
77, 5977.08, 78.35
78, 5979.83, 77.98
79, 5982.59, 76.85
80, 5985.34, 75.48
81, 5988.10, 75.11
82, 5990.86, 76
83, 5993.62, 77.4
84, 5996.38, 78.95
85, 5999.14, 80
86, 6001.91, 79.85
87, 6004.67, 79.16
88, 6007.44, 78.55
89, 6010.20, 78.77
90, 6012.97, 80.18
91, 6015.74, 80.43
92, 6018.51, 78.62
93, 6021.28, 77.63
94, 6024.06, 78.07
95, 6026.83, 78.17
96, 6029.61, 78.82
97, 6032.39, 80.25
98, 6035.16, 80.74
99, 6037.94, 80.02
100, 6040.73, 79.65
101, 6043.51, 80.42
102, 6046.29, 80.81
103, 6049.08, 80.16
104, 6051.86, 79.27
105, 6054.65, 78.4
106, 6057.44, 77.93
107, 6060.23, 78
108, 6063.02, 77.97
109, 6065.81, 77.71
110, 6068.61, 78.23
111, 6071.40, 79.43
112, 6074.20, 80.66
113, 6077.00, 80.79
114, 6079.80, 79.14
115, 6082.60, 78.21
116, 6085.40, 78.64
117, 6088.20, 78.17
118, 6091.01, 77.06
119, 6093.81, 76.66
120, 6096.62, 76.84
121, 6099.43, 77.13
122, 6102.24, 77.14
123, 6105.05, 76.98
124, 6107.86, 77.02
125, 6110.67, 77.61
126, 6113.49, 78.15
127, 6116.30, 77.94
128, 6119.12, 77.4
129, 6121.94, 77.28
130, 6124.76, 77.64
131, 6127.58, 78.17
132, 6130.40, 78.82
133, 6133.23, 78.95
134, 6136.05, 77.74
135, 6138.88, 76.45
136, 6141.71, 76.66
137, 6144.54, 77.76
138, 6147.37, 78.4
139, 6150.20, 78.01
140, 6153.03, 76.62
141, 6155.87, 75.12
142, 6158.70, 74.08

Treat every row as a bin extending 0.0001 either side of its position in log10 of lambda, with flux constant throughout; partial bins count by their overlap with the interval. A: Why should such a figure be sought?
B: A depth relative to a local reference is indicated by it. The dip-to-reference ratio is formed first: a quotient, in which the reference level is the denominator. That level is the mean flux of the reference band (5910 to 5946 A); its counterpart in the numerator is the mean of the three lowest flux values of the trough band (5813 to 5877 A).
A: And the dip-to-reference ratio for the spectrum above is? 0.98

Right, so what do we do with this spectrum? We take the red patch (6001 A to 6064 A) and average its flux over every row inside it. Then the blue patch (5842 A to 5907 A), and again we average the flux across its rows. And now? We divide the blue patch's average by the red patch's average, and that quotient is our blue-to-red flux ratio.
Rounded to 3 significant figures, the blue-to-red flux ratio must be 1.01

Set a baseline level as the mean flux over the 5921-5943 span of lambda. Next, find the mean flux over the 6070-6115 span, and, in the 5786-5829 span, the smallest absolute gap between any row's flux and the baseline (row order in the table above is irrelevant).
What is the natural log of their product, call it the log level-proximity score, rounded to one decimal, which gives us 2.1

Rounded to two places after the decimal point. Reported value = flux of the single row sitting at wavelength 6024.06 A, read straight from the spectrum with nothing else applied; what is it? 78.07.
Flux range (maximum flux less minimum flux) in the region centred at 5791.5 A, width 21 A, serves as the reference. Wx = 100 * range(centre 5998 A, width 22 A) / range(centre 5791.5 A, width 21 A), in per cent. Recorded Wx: 214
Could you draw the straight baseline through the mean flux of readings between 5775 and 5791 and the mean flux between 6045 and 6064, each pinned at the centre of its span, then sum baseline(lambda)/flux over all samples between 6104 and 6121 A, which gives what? 6.1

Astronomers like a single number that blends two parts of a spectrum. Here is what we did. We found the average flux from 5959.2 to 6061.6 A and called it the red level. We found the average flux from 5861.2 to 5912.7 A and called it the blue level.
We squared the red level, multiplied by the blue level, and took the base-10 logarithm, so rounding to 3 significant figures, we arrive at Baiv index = 5.70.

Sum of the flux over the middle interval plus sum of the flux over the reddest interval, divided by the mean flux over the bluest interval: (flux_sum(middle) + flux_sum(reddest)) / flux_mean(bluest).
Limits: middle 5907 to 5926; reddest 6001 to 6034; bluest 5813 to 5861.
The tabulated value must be 19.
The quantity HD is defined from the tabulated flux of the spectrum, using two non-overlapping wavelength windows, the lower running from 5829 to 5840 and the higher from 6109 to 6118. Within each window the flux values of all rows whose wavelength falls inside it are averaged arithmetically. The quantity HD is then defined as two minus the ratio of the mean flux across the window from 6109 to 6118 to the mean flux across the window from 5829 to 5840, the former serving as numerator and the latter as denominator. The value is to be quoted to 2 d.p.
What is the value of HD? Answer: 1.05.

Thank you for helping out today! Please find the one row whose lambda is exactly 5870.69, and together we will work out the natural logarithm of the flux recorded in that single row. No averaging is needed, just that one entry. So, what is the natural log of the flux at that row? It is 4.45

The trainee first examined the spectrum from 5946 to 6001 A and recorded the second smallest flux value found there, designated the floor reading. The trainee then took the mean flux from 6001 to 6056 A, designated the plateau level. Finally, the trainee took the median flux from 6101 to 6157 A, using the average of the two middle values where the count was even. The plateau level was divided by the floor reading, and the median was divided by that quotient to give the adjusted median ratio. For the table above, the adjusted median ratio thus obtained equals 74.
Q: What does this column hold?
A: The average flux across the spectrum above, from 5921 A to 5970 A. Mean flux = 80.3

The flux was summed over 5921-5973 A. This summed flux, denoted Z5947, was 1526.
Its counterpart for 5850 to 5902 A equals 1535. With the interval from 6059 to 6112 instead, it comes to 1483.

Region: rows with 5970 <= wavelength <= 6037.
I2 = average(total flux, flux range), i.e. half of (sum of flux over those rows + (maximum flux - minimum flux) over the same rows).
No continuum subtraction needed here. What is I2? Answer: 945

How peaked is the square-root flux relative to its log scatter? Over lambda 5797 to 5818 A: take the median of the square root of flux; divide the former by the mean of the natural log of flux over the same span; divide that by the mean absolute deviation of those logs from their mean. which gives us 310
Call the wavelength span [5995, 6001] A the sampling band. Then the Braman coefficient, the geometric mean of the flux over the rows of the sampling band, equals 79.5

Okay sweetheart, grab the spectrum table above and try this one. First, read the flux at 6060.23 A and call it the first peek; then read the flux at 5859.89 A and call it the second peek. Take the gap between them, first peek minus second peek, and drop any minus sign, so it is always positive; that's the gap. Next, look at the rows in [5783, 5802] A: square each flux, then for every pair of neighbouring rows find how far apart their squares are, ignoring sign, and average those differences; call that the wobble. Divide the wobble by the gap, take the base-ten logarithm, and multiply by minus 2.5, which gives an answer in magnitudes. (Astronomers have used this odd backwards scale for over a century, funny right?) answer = -3.1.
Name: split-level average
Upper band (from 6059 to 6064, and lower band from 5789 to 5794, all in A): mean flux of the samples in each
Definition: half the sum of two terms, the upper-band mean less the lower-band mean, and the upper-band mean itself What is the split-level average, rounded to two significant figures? 37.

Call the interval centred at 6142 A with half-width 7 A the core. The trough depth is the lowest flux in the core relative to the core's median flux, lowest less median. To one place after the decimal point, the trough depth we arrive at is -1.3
